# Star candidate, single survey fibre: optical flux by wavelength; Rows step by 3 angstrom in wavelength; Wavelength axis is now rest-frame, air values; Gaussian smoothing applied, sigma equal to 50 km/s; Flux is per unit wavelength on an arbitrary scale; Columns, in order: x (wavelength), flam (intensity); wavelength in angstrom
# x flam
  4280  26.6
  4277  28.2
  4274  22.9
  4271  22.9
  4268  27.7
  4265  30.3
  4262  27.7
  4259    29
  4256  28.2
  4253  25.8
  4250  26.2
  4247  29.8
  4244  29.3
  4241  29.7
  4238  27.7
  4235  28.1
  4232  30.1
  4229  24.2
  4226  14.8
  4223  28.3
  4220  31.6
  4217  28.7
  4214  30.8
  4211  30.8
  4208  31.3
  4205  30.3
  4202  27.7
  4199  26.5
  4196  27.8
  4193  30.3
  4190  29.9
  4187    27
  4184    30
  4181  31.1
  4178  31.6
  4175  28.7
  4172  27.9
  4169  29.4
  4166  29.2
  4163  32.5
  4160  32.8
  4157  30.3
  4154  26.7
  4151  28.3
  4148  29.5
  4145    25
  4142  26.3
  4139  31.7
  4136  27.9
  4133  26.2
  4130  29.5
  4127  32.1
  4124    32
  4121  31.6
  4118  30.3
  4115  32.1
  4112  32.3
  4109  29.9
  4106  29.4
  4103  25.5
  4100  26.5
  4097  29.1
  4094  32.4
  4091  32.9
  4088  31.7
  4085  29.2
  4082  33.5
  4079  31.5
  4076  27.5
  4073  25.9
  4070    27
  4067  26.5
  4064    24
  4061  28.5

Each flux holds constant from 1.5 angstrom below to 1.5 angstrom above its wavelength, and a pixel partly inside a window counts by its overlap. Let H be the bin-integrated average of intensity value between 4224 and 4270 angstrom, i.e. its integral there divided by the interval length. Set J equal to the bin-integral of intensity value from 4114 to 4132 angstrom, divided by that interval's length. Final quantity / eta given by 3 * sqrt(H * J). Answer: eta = 87.3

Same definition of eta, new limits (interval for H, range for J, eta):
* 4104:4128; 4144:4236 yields 89.7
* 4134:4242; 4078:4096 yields 90.7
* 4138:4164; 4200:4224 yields 88.5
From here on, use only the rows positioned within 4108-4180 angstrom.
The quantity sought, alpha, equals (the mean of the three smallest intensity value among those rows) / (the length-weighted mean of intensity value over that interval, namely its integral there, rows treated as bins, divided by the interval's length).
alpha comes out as 0.87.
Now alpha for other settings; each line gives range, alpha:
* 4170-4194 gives 0.94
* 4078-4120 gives 0.89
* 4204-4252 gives 0.77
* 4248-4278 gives 0.89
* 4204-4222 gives 0.98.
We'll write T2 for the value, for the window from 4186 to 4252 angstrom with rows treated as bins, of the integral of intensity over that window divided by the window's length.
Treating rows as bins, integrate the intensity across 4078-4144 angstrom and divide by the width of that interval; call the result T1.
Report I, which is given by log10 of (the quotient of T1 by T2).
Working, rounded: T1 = 30.1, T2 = 28.2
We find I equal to 0.028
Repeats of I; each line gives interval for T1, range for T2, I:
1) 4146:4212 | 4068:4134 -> -0.006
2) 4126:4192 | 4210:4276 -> 0.027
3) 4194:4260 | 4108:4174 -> -0.025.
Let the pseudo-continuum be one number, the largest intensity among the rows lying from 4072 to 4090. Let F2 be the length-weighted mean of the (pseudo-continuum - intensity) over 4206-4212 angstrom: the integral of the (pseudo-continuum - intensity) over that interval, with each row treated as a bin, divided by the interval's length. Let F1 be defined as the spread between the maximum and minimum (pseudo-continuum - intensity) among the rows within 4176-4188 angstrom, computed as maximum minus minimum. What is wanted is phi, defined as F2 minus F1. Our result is -2.1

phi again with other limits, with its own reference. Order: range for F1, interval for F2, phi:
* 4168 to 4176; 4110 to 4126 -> 0.4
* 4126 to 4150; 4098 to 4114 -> -2.4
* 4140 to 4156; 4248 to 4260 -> 1.7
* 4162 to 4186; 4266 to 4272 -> 3.0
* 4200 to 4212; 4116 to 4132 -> -1.1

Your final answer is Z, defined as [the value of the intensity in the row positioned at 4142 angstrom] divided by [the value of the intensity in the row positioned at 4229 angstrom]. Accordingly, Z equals 1.09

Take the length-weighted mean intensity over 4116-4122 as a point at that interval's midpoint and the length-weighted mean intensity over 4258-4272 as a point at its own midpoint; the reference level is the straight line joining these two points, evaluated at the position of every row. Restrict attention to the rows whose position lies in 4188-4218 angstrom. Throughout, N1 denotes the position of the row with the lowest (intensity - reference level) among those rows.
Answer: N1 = 4199 angstrom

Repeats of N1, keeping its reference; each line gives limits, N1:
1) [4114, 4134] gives 4133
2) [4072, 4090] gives 4073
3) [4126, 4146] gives 4145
